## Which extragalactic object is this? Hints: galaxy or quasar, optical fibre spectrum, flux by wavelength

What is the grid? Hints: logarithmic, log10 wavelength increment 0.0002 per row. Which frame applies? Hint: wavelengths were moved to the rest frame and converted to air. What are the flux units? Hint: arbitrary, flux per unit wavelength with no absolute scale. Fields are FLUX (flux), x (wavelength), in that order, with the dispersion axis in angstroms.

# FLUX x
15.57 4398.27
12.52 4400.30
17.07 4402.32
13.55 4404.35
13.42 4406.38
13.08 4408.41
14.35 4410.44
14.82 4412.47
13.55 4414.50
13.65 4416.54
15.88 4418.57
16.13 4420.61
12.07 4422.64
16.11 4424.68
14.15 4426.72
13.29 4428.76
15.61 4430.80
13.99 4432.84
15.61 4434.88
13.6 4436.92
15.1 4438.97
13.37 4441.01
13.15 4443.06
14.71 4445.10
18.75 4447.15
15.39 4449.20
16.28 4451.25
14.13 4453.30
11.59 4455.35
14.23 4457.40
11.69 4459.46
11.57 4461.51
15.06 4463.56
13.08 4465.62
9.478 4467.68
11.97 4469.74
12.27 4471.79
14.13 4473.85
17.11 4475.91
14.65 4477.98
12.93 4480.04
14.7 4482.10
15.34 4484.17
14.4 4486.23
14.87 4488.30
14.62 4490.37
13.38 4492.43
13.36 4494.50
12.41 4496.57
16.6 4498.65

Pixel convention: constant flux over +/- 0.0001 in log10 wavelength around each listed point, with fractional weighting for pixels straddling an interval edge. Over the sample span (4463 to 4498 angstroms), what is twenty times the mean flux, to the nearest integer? 275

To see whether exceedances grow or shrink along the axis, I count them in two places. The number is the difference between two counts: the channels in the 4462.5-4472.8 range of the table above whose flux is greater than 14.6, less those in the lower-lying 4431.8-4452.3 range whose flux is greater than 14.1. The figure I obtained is -5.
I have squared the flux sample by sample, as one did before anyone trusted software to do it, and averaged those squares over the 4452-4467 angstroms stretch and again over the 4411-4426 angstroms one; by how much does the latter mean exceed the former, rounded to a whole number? 43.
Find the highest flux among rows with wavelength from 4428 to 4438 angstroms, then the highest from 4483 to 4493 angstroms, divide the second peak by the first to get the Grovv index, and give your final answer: 0.98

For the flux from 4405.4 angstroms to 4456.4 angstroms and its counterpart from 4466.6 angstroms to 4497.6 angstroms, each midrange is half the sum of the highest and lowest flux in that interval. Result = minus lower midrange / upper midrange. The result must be -1.14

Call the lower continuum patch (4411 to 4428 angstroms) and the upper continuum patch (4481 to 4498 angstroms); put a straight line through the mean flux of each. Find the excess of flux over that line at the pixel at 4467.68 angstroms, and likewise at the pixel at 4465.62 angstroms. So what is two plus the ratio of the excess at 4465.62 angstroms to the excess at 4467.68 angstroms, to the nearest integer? 2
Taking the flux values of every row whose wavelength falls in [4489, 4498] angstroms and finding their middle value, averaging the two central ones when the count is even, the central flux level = 13.4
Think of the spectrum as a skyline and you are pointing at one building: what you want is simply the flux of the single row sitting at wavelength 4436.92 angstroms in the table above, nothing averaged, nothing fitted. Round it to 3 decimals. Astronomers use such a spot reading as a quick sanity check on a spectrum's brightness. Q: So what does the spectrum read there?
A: 13.600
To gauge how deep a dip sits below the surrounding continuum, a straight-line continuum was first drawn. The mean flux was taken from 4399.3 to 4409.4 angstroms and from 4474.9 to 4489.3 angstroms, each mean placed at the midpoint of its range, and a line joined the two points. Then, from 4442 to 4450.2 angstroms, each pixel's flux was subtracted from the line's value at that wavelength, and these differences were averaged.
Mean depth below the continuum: -1.1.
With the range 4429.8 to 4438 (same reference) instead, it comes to -0.4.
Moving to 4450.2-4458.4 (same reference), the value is 0.5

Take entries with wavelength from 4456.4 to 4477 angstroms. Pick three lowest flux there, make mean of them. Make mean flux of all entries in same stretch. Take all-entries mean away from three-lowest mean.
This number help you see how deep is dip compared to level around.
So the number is -2.15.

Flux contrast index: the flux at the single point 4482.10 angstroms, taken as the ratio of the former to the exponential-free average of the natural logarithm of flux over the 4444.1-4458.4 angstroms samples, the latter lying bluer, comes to 5.45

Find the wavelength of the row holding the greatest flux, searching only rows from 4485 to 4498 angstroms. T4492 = 4488.30 angstroms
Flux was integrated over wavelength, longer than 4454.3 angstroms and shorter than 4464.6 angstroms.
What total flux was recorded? 132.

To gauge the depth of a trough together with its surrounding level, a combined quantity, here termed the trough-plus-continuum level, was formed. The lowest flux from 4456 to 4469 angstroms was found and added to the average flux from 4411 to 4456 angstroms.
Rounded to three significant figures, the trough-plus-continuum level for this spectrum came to 24.1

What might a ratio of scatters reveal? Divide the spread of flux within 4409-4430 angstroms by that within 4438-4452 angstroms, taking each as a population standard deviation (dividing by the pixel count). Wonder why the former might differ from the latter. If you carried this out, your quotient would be 0.73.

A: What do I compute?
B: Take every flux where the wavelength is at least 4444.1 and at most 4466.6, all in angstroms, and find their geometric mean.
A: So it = 14.1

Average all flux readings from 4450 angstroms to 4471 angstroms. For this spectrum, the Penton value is 12.9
